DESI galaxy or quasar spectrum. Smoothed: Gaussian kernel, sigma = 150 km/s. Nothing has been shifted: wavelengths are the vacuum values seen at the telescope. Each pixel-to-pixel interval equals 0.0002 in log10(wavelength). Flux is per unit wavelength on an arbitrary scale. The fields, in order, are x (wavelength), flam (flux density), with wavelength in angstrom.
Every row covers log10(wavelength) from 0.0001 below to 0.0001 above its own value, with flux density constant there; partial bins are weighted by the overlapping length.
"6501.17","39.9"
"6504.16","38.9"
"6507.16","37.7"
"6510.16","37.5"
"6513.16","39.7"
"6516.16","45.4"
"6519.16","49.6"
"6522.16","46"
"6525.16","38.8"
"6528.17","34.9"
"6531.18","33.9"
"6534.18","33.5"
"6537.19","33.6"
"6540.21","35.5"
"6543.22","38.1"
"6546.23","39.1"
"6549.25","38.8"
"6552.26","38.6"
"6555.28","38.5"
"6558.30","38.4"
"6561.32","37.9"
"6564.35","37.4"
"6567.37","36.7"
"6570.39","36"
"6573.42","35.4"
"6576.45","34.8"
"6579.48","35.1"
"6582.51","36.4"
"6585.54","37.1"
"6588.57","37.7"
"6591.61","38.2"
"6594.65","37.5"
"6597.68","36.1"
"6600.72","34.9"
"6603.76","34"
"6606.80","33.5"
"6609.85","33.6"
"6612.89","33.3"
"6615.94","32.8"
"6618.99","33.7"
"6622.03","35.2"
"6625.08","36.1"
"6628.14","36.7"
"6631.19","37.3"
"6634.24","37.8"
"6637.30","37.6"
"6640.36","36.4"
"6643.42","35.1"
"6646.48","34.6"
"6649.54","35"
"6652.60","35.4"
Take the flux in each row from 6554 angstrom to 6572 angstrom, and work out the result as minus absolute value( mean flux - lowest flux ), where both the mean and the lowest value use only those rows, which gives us -1.5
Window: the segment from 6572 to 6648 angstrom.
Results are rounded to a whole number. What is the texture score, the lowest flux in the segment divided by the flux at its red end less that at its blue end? -41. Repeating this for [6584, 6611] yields -10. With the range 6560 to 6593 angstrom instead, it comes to 116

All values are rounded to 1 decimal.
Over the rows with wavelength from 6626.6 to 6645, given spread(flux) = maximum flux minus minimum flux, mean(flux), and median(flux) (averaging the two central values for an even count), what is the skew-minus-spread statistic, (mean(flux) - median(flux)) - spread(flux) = -2.9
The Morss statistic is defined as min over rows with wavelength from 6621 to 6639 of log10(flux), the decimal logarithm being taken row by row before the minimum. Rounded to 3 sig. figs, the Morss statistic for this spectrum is 1.55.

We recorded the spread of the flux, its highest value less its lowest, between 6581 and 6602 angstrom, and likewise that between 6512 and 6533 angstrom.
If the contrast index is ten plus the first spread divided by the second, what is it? 10.2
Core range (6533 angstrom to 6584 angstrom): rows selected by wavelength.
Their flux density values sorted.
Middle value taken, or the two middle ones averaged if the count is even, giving 37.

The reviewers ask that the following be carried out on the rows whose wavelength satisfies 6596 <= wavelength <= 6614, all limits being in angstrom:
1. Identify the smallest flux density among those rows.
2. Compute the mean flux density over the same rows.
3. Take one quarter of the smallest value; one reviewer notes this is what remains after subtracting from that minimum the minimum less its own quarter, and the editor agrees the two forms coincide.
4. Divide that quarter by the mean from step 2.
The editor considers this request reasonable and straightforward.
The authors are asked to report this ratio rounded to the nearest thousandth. 0.243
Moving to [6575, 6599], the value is 0.238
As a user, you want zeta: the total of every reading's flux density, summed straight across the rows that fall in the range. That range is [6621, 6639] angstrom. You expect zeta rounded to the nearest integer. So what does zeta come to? 221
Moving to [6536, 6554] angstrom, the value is 224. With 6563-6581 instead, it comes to 215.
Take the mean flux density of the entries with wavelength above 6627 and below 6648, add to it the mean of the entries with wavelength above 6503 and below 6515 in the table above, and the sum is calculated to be 75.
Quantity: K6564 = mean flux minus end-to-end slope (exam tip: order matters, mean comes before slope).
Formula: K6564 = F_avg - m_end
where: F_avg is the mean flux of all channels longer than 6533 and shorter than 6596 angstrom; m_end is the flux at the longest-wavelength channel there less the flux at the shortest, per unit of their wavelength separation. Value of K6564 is 36.8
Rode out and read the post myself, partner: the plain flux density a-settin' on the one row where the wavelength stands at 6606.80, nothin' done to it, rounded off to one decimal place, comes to 33.5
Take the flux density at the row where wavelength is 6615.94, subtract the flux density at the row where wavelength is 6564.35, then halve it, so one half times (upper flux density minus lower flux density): -2.3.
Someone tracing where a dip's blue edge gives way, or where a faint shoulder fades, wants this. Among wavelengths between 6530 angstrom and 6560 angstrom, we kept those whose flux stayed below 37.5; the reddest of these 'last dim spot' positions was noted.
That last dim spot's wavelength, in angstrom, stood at 6540.21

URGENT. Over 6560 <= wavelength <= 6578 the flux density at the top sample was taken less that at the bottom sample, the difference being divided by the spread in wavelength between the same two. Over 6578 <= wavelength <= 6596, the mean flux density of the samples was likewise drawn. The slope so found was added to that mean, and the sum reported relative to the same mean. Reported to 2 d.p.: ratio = 0.99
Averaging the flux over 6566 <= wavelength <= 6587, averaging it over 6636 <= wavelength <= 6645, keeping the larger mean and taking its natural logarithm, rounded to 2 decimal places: 3.59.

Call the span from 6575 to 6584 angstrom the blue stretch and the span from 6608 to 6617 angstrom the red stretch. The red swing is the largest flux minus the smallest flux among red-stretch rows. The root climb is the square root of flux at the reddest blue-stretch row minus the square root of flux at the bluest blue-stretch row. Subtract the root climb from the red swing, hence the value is 0.67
